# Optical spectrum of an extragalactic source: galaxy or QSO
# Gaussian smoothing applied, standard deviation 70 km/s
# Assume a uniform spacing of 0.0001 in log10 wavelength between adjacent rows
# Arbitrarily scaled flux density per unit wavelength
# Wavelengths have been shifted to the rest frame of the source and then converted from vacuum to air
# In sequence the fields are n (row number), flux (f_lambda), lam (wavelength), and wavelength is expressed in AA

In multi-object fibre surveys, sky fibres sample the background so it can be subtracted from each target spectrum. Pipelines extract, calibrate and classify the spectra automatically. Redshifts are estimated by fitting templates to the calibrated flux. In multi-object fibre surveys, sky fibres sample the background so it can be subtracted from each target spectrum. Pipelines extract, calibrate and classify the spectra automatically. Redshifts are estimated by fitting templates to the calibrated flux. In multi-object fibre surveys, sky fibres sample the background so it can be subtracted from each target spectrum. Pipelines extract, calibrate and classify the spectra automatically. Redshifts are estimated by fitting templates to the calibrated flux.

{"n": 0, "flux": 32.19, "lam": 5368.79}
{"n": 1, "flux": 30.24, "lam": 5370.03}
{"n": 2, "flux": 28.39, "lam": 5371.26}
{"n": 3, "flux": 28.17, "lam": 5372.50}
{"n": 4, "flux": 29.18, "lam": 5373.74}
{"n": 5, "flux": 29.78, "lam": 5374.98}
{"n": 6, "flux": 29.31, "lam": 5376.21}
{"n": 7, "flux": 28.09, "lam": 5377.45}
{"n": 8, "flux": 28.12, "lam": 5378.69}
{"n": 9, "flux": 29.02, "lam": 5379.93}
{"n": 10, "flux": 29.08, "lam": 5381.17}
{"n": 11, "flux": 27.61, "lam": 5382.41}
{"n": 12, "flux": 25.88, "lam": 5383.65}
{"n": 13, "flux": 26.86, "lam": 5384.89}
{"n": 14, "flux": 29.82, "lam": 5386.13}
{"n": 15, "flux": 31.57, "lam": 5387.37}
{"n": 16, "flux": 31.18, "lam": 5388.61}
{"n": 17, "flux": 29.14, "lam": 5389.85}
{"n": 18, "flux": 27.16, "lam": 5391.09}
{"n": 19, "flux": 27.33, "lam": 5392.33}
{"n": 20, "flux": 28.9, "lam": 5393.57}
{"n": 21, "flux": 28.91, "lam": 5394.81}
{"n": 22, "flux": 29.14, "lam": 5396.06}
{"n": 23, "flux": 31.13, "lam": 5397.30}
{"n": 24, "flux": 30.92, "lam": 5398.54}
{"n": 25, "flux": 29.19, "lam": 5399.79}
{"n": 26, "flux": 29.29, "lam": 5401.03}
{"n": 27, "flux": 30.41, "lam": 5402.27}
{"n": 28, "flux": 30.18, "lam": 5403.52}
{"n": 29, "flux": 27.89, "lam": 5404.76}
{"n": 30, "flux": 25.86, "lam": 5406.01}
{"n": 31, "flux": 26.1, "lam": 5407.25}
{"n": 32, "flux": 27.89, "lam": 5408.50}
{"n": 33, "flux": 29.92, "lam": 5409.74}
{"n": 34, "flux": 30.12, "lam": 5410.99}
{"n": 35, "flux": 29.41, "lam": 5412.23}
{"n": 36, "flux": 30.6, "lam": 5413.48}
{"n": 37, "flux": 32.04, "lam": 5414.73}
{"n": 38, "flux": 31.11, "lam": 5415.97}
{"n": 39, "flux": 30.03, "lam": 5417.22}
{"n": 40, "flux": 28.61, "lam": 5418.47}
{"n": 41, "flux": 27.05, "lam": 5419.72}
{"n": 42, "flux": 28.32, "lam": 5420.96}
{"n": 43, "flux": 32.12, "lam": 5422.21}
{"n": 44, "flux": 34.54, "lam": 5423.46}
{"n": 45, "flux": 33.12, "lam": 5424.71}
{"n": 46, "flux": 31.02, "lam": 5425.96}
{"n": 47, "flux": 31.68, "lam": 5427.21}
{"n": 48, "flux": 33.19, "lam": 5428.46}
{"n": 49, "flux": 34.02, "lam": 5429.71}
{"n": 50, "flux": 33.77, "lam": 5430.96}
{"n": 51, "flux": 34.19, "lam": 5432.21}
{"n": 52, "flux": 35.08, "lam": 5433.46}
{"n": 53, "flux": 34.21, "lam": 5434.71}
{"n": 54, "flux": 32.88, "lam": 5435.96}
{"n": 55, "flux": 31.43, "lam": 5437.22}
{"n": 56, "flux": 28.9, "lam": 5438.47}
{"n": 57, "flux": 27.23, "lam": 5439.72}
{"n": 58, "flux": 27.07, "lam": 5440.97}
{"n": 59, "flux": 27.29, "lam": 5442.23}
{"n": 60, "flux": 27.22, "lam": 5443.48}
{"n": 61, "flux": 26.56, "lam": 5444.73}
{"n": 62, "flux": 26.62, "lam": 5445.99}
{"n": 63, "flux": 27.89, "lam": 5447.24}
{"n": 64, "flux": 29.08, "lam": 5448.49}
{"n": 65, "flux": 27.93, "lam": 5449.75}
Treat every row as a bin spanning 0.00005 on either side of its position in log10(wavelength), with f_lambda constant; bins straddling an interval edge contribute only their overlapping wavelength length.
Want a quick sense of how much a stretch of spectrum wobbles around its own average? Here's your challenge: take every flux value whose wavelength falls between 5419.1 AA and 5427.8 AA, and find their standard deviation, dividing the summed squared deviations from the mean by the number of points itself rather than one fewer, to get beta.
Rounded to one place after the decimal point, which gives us 2.4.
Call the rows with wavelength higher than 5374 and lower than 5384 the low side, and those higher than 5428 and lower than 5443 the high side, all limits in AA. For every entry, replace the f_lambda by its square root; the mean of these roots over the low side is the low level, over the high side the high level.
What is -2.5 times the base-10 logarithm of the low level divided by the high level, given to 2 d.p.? 0.06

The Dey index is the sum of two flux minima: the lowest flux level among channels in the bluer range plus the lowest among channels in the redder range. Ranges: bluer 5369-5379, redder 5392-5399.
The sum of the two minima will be 55.4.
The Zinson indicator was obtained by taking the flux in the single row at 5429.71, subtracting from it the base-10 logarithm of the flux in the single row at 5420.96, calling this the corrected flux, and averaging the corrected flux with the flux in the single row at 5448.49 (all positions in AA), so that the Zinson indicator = 30.8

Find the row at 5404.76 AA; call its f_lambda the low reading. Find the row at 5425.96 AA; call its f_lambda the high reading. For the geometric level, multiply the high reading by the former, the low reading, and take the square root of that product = 29.4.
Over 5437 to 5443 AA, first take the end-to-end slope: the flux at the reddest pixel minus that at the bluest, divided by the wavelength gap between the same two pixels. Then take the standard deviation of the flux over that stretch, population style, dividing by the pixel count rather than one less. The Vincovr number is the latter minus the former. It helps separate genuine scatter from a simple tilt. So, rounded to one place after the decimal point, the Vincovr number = 2.5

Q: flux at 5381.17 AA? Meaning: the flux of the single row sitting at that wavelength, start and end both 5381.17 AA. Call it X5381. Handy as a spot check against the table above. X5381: 29.08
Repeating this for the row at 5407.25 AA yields 26.1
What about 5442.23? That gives 27.29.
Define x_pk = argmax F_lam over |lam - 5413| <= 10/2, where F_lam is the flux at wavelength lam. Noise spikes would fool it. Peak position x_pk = 5414.73 AA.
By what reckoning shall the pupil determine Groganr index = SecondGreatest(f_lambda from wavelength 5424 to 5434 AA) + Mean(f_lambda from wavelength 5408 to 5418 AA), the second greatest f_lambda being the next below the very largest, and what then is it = 64.3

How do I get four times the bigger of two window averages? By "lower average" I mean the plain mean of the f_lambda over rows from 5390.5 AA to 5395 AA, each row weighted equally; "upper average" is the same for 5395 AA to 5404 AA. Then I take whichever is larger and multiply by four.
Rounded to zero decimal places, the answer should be 120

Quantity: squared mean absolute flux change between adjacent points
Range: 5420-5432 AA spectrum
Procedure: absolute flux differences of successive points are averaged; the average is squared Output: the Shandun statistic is 2.6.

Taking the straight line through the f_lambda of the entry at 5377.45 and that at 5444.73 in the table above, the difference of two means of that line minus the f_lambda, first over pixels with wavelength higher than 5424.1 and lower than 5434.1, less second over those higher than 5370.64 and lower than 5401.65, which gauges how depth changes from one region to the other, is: -5.3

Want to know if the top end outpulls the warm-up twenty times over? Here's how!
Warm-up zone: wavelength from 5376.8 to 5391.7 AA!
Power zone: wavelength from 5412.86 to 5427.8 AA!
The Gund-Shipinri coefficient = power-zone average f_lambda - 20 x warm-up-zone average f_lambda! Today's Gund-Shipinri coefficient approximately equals -542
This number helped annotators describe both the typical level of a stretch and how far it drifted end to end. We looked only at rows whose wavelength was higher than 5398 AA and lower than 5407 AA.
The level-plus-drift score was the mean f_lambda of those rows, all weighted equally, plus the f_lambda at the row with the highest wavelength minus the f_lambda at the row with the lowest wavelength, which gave 24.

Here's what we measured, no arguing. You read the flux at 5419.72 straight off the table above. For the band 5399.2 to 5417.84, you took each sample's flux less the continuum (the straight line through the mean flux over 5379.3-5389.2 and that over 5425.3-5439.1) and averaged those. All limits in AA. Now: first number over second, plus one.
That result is -17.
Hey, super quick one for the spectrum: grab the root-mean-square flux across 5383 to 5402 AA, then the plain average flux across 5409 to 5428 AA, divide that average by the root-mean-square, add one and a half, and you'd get 2.55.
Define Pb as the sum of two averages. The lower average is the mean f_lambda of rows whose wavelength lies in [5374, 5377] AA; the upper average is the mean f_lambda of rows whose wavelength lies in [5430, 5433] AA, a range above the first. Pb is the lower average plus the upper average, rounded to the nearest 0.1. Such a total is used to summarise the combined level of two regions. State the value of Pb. 63.5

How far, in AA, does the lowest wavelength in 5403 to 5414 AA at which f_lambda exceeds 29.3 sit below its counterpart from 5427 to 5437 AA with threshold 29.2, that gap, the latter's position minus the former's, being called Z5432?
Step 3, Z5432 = 23.7 AA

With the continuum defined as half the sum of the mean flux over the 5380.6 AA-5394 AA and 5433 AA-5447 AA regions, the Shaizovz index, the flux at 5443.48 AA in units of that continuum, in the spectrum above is 0.94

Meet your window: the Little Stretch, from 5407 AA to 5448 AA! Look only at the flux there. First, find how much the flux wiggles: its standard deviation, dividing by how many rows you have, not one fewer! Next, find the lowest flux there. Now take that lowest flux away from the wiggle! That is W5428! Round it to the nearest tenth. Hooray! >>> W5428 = -23.4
